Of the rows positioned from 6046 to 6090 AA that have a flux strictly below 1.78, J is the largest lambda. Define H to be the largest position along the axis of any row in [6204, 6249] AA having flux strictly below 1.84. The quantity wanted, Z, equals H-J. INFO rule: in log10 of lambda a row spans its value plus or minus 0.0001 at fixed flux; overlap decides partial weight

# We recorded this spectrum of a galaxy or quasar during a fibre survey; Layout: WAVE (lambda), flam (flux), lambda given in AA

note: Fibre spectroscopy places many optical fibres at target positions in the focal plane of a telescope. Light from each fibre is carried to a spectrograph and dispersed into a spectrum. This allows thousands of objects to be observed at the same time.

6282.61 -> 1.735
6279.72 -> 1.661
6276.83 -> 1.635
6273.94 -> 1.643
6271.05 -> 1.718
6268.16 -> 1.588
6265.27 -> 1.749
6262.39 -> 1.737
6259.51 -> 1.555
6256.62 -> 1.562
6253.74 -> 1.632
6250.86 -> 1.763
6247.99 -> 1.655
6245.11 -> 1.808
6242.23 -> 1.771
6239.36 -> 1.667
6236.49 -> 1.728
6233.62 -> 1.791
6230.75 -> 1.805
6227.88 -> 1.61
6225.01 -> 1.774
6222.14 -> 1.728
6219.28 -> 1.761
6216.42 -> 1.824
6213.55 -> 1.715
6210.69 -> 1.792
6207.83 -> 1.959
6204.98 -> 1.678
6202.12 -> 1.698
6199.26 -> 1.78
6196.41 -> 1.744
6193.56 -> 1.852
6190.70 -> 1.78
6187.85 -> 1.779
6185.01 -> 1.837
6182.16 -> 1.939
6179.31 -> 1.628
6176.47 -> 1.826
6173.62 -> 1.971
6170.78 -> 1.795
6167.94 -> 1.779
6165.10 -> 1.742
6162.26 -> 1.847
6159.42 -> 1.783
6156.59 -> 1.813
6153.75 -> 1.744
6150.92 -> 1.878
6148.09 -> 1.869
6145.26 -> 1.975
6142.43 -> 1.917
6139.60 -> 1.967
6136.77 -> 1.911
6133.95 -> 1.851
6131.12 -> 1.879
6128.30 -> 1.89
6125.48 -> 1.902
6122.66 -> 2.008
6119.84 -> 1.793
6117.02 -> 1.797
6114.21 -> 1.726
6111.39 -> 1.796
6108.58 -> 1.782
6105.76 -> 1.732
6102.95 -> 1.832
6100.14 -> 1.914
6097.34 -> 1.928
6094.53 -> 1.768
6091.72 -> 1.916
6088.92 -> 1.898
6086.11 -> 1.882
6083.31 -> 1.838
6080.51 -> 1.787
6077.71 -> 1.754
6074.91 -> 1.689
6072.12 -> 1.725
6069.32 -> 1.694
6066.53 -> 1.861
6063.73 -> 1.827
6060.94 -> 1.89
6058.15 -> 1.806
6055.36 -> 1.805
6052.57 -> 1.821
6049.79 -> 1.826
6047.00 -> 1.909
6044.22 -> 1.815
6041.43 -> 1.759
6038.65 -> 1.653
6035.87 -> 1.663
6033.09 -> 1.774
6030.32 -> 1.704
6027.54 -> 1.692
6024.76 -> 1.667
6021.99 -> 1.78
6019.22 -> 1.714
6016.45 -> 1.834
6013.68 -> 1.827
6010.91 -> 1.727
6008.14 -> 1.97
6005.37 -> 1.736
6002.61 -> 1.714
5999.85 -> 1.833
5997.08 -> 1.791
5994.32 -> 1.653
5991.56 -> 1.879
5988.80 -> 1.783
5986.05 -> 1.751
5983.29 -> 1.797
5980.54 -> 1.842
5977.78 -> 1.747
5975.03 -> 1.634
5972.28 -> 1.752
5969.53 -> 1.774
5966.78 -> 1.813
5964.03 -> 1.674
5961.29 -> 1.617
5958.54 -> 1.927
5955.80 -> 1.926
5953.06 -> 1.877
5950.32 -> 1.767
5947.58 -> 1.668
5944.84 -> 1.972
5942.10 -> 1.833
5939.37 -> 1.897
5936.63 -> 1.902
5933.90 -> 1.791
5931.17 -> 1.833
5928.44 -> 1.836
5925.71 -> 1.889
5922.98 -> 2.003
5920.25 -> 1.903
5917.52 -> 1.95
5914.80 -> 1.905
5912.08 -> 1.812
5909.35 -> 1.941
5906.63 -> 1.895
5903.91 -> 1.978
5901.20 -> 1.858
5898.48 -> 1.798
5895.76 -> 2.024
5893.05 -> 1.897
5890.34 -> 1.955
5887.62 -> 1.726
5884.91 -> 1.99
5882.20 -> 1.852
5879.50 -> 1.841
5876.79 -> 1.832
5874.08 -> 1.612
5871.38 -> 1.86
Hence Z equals 170.3 AA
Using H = 6247.99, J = 6077.71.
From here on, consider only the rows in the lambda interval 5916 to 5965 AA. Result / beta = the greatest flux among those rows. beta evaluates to 2.003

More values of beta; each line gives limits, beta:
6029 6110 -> 1.928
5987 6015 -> 1.97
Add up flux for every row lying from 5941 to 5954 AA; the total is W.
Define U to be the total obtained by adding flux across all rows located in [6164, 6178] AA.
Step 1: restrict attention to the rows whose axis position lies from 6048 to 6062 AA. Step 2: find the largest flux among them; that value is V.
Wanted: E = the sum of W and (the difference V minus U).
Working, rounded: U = 9.11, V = 1.89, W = 9.12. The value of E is 1.89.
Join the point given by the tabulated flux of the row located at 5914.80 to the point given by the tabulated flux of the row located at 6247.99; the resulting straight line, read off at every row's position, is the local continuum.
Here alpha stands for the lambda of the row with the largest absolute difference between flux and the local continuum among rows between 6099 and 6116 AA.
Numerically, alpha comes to 6100.14 AA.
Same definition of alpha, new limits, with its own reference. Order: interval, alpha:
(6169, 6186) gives 6173.62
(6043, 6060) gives 6047.00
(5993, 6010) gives 5994.32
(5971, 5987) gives 5975.03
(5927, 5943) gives 5933.90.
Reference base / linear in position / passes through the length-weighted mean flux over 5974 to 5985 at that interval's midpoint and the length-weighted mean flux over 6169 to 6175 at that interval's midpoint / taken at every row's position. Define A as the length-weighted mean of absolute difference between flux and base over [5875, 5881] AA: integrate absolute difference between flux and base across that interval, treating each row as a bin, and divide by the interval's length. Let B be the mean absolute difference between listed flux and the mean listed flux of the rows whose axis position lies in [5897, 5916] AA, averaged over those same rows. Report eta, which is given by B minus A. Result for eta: -0.085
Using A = 0.137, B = 0.052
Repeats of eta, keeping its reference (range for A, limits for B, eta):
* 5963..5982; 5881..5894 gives 0.023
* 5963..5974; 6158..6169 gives -0.012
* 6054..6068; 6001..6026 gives 0.040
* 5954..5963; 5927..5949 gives -0.098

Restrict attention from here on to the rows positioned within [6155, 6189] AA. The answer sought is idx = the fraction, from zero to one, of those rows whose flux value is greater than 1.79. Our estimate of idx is 0.58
